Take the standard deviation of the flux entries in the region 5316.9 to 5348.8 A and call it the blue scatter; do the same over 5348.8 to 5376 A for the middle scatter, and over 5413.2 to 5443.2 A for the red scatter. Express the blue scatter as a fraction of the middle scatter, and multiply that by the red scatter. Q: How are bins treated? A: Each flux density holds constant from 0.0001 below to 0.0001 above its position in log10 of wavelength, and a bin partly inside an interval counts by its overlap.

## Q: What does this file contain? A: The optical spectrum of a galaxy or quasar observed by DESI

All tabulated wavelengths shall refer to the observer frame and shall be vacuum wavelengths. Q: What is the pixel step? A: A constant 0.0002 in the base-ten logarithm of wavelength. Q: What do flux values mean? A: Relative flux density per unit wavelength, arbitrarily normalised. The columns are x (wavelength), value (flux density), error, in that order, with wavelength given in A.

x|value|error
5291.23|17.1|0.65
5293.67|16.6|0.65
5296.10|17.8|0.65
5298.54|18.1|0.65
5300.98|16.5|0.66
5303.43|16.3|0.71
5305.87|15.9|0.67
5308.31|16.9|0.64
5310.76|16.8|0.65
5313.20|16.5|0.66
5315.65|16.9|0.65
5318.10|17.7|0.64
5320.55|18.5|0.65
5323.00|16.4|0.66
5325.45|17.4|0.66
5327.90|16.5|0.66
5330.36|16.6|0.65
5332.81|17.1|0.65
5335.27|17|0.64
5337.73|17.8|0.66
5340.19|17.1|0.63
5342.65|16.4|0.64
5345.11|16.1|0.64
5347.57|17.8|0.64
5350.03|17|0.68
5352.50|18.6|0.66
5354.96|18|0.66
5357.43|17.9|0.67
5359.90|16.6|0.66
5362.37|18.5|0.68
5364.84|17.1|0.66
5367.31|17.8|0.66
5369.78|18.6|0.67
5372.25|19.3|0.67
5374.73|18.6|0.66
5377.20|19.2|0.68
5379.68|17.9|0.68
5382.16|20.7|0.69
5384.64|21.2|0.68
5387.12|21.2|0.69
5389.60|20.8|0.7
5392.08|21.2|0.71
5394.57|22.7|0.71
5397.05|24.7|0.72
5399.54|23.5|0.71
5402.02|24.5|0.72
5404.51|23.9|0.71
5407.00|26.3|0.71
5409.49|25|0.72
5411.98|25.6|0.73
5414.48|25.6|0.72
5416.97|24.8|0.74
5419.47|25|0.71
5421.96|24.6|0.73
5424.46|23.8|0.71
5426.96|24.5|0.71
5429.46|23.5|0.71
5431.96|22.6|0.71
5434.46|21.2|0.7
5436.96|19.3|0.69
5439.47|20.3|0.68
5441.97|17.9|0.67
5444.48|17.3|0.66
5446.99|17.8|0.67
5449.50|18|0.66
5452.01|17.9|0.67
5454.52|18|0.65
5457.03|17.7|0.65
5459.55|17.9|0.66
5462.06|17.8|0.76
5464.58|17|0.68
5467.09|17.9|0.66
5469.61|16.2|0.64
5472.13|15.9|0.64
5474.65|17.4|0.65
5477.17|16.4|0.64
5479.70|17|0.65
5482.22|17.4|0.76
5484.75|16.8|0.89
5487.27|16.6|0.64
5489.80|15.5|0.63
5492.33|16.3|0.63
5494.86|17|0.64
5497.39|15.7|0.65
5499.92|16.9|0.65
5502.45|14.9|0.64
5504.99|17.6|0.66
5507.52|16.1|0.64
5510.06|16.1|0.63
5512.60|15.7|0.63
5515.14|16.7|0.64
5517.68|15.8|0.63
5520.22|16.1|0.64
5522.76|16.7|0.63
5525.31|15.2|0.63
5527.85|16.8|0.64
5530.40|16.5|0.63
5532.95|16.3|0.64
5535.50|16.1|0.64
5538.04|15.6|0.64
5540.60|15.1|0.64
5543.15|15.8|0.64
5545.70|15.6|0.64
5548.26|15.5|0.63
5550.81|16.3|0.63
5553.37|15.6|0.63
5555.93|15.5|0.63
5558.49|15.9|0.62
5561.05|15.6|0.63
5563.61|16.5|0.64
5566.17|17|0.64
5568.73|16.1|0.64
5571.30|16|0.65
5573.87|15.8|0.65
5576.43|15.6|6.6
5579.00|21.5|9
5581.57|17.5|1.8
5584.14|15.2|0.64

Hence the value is 2.1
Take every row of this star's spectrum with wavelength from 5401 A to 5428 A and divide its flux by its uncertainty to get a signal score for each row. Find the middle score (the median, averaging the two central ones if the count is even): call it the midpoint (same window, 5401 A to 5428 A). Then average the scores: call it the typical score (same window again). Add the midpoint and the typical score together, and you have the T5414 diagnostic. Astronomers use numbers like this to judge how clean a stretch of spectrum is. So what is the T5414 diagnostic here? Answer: 69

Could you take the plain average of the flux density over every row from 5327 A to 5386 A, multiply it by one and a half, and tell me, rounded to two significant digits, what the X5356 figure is 27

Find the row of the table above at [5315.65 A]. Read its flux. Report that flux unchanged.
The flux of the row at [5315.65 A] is 16.9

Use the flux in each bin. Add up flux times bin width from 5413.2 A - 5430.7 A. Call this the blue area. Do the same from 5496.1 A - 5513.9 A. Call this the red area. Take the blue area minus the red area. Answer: 142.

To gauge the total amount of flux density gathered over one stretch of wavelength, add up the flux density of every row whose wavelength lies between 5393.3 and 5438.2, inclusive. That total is 431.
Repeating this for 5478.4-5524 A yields 295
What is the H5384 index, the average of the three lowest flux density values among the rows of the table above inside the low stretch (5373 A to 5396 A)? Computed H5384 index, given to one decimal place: 18.6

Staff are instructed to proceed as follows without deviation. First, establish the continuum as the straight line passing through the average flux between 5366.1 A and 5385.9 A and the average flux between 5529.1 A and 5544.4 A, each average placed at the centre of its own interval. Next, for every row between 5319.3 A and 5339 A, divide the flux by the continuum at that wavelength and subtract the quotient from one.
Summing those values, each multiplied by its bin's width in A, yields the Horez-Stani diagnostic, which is 2.9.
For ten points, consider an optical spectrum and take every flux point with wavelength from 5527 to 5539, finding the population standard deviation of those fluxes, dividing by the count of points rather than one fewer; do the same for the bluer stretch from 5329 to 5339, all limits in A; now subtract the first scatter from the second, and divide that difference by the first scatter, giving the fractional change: 0.07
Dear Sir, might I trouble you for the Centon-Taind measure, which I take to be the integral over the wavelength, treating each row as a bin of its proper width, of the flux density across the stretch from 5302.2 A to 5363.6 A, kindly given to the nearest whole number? 1052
